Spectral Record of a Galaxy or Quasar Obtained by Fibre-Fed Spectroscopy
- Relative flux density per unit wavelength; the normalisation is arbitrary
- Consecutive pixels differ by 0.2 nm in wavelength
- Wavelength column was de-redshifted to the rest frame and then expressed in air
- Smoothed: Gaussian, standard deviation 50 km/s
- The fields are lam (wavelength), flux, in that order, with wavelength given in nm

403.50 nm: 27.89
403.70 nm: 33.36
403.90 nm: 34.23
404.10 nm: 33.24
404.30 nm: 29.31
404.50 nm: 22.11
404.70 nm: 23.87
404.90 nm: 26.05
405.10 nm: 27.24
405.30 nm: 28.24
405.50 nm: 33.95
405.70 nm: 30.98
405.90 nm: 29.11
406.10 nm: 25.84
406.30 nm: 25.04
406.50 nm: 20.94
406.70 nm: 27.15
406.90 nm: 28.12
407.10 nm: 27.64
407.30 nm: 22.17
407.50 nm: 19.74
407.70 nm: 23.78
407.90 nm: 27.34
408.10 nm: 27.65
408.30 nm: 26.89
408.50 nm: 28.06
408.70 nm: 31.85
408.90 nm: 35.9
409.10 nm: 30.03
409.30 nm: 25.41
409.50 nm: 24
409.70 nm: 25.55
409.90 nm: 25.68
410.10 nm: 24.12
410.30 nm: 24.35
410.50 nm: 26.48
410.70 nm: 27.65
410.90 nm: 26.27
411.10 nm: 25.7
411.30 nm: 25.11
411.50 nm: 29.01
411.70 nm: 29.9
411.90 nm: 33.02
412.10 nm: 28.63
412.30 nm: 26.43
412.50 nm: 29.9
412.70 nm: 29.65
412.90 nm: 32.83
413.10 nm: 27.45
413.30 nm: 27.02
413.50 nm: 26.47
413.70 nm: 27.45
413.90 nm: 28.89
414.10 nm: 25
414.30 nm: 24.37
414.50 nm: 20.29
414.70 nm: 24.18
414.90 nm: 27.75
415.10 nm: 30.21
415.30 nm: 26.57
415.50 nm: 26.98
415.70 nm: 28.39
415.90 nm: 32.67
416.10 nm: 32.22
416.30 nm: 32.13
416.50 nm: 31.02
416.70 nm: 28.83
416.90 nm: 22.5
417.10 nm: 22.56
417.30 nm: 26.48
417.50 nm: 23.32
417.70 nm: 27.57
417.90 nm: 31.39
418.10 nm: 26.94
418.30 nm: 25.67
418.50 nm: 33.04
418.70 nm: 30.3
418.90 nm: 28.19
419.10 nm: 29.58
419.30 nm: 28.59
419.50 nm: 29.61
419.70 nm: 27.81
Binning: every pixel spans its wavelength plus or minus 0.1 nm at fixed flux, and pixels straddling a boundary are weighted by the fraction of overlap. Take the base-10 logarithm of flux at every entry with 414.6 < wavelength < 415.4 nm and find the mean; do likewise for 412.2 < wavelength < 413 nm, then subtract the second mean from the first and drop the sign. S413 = 0.04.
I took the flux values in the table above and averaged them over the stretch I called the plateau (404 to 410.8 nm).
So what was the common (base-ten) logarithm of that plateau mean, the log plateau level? 1.43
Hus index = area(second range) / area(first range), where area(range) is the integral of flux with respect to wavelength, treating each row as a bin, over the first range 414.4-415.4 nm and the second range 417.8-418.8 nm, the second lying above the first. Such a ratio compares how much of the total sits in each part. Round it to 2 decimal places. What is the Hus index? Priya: 1.14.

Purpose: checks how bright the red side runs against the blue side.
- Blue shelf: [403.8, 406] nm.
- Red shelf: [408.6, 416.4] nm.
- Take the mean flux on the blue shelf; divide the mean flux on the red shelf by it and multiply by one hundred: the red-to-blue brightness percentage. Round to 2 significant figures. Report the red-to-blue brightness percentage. 96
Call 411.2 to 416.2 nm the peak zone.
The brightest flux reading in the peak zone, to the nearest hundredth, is 33.02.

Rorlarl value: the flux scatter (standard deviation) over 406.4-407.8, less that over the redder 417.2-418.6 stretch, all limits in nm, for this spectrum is 0.1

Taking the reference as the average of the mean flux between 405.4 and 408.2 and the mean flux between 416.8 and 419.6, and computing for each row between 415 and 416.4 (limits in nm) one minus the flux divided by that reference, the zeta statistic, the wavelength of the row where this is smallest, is 415.90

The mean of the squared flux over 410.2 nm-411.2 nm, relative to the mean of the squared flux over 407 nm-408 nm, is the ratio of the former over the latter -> 1.2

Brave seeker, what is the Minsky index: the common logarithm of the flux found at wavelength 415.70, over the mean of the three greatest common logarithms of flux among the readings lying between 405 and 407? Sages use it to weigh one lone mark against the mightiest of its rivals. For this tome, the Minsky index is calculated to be 0.97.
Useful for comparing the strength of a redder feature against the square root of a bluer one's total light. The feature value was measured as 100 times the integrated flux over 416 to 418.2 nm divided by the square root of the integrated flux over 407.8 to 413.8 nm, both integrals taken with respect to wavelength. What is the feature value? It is 472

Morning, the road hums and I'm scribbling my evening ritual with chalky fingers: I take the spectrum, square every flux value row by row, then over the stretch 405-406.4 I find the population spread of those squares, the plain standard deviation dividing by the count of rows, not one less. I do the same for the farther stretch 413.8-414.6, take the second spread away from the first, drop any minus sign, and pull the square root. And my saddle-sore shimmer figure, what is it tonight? 4.2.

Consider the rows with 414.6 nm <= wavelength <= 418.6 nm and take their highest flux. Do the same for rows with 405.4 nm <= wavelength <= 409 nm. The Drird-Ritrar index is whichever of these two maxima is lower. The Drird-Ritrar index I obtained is 33.0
